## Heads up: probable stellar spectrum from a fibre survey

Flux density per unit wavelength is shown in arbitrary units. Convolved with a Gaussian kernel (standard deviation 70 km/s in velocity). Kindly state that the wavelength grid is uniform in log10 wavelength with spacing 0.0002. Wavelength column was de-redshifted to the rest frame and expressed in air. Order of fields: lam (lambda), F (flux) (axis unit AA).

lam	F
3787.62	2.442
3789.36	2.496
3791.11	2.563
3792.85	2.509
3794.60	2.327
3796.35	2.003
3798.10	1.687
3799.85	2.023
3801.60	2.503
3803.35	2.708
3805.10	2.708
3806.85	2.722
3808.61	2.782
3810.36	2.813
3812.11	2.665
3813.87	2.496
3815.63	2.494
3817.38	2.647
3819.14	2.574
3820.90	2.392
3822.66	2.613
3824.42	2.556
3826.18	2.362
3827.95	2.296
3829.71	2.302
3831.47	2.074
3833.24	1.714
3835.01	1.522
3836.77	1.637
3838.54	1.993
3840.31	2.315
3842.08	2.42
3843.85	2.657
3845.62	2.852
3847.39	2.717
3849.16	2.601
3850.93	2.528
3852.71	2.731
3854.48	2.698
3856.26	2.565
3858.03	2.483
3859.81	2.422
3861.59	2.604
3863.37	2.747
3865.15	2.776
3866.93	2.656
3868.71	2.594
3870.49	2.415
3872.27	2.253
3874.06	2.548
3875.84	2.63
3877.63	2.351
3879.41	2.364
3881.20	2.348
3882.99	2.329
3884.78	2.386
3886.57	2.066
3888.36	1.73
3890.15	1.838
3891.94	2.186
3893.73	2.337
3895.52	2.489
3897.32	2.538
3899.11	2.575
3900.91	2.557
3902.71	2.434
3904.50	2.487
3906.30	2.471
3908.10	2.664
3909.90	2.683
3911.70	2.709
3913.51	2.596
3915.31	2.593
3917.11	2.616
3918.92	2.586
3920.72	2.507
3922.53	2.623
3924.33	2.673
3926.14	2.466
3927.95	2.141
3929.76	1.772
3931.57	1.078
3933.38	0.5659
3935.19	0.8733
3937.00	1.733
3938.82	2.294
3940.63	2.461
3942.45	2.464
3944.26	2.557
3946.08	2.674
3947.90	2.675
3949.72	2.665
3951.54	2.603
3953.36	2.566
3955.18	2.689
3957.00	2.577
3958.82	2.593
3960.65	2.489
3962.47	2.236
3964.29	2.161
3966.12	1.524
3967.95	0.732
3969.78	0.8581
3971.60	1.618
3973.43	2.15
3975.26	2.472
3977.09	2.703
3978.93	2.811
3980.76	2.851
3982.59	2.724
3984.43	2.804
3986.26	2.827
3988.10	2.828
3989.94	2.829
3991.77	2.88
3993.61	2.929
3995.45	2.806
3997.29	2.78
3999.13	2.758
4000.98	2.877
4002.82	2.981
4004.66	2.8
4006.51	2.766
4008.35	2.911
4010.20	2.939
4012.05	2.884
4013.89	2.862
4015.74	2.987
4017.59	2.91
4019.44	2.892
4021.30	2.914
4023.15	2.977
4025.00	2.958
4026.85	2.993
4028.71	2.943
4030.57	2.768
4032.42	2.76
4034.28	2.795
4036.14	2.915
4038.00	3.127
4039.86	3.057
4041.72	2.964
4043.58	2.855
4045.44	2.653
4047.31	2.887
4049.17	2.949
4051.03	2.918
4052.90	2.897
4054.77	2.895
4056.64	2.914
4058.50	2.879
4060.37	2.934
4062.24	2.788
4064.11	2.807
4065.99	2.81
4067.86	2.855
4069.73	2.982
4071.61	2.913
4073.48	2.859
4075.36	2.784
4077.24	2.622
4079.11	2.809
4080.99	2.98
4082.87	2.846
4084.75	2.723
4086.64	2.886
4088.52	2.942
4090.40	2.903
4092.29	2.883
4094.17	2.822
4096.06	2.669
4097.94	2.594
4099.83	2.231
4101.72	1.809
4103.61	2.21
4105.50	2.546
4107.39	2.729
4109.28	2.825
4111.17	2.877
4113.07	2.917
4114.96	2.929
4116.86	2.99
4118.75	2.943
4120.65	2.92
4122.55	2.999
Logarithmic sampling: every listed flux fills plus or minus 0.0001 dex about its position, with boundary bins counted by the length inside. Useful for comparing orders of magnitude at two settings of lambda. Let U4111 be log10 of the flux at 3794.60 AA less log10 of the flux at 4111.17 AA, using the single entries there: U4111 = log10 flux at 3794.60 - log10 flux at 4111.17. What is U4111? -0.092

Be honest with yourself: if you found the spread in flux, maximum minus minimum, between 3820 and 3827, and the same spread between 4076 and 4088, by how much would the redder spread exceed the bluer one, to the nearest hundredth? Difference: 0.11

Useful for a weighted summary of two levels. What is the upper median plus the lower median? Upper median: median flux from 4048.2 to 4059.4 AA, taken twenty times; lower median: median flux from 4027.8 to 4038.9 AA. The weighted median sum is 61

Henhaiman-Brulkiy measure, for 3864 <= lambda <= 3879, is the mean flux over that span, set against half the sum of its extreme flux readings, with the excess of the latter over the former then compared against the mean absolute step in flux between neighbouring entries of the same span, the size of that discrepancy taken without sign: 0.18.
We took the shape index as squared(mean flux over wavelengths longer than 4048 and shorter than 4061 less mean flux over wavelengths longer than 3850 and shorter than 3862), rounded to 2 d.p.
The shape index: 0.11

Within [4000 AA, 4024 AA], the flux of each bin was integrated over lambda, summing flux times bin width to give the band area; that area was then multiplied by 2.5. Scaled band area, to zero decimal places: 174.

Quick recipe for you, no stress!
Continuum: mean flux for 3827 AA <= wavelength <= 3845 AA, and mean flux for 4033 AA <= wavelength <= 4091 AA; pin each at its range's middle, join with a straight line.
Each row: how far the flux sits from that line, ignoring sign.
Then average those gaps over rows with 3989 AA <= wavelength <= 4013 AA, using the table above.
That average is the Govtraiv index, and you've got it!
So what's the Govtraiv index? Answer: 0.19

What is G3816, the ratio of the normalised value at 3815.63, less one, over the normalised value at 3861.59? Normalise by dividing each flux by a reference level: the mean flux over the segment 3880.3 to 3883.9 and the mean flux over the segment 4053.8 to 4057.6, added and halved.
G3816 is -0.049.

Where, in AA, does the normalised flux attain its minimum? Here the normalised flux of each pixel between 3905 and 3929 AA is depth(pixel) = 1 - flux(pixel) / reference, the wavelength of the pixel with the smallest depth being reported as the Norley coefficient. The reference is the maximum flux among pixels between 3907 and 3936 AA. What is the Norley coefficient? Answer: 3911.70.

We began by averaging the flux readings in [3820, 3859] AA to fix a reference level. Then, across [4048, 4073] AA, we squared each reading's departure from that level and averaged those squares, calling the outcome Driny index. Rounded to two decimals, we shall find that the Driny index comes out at 0.28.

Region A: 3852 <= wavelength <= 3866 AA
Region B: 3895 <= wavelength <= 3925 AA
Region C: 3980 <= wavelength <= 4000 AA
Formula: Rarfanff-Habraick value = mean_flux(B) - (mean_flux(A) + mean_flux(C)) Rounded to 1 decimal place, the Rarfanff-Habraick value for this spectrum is -2.9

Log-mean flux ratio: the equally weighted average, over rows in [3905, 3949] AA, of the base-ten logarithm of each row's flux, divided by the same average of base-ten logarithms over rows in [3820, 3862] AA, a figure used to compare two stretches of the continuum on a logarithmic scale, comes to 0.89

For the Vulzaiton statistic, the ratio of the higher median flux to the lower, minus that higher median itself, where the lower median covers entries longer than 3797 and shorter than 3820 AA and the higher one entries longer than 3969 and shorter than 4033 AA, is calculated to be -1.76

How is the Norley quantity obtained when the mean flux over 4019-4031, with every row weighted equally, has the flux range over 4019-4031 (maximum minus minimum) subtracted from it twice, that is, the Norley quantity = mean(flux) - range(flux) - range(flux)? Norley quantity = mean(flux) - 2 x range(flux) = 2.5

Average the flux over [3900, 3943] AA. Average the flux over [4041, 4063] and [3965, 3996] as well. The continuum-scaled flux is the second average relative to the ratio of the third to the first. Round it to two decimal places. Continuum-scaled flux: 2.73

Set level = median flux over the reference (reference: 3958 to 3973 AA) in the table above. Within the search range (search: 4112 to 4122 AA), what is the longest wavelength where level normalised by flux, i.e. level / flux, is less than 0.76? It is 4120.65 AA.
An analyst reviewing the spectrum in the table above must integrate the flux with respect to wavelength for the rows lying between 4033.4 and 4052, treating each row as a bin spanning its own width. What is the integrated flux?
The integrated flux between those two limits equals 54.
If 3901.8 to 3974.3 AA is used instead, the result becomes 161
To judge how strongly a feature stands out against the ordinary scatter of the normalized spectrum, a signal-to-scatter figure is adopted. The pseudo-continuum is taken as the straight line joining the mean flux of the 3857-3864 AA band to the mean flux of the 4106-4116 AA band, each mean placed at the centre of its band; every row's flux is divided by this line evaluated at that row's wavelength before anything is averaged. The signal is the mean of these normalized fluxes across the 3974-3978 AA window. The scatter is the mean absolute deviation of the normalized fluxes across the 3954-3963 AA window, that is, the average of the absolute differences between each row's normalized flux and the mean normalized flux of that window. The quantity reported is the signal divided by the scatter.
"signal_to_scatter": 20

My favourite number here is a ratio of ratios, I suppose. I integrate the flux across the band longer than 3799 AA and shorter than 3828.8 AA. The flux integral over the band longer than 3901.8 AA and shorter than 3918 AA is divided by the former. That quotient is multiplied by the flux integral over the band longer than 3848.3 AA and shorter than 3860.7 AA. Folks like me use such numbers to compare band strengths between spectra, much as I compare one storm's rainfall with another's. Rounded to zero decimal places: 18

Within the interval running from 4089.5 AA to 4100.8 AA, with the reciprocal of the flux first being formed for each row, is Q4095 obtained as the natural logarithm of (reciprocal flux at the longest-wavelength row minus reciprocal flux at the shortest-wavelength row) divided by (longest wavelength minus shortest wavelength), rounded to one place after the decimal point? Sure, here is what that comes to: -4.5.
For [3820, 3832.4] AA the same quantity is -5.1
